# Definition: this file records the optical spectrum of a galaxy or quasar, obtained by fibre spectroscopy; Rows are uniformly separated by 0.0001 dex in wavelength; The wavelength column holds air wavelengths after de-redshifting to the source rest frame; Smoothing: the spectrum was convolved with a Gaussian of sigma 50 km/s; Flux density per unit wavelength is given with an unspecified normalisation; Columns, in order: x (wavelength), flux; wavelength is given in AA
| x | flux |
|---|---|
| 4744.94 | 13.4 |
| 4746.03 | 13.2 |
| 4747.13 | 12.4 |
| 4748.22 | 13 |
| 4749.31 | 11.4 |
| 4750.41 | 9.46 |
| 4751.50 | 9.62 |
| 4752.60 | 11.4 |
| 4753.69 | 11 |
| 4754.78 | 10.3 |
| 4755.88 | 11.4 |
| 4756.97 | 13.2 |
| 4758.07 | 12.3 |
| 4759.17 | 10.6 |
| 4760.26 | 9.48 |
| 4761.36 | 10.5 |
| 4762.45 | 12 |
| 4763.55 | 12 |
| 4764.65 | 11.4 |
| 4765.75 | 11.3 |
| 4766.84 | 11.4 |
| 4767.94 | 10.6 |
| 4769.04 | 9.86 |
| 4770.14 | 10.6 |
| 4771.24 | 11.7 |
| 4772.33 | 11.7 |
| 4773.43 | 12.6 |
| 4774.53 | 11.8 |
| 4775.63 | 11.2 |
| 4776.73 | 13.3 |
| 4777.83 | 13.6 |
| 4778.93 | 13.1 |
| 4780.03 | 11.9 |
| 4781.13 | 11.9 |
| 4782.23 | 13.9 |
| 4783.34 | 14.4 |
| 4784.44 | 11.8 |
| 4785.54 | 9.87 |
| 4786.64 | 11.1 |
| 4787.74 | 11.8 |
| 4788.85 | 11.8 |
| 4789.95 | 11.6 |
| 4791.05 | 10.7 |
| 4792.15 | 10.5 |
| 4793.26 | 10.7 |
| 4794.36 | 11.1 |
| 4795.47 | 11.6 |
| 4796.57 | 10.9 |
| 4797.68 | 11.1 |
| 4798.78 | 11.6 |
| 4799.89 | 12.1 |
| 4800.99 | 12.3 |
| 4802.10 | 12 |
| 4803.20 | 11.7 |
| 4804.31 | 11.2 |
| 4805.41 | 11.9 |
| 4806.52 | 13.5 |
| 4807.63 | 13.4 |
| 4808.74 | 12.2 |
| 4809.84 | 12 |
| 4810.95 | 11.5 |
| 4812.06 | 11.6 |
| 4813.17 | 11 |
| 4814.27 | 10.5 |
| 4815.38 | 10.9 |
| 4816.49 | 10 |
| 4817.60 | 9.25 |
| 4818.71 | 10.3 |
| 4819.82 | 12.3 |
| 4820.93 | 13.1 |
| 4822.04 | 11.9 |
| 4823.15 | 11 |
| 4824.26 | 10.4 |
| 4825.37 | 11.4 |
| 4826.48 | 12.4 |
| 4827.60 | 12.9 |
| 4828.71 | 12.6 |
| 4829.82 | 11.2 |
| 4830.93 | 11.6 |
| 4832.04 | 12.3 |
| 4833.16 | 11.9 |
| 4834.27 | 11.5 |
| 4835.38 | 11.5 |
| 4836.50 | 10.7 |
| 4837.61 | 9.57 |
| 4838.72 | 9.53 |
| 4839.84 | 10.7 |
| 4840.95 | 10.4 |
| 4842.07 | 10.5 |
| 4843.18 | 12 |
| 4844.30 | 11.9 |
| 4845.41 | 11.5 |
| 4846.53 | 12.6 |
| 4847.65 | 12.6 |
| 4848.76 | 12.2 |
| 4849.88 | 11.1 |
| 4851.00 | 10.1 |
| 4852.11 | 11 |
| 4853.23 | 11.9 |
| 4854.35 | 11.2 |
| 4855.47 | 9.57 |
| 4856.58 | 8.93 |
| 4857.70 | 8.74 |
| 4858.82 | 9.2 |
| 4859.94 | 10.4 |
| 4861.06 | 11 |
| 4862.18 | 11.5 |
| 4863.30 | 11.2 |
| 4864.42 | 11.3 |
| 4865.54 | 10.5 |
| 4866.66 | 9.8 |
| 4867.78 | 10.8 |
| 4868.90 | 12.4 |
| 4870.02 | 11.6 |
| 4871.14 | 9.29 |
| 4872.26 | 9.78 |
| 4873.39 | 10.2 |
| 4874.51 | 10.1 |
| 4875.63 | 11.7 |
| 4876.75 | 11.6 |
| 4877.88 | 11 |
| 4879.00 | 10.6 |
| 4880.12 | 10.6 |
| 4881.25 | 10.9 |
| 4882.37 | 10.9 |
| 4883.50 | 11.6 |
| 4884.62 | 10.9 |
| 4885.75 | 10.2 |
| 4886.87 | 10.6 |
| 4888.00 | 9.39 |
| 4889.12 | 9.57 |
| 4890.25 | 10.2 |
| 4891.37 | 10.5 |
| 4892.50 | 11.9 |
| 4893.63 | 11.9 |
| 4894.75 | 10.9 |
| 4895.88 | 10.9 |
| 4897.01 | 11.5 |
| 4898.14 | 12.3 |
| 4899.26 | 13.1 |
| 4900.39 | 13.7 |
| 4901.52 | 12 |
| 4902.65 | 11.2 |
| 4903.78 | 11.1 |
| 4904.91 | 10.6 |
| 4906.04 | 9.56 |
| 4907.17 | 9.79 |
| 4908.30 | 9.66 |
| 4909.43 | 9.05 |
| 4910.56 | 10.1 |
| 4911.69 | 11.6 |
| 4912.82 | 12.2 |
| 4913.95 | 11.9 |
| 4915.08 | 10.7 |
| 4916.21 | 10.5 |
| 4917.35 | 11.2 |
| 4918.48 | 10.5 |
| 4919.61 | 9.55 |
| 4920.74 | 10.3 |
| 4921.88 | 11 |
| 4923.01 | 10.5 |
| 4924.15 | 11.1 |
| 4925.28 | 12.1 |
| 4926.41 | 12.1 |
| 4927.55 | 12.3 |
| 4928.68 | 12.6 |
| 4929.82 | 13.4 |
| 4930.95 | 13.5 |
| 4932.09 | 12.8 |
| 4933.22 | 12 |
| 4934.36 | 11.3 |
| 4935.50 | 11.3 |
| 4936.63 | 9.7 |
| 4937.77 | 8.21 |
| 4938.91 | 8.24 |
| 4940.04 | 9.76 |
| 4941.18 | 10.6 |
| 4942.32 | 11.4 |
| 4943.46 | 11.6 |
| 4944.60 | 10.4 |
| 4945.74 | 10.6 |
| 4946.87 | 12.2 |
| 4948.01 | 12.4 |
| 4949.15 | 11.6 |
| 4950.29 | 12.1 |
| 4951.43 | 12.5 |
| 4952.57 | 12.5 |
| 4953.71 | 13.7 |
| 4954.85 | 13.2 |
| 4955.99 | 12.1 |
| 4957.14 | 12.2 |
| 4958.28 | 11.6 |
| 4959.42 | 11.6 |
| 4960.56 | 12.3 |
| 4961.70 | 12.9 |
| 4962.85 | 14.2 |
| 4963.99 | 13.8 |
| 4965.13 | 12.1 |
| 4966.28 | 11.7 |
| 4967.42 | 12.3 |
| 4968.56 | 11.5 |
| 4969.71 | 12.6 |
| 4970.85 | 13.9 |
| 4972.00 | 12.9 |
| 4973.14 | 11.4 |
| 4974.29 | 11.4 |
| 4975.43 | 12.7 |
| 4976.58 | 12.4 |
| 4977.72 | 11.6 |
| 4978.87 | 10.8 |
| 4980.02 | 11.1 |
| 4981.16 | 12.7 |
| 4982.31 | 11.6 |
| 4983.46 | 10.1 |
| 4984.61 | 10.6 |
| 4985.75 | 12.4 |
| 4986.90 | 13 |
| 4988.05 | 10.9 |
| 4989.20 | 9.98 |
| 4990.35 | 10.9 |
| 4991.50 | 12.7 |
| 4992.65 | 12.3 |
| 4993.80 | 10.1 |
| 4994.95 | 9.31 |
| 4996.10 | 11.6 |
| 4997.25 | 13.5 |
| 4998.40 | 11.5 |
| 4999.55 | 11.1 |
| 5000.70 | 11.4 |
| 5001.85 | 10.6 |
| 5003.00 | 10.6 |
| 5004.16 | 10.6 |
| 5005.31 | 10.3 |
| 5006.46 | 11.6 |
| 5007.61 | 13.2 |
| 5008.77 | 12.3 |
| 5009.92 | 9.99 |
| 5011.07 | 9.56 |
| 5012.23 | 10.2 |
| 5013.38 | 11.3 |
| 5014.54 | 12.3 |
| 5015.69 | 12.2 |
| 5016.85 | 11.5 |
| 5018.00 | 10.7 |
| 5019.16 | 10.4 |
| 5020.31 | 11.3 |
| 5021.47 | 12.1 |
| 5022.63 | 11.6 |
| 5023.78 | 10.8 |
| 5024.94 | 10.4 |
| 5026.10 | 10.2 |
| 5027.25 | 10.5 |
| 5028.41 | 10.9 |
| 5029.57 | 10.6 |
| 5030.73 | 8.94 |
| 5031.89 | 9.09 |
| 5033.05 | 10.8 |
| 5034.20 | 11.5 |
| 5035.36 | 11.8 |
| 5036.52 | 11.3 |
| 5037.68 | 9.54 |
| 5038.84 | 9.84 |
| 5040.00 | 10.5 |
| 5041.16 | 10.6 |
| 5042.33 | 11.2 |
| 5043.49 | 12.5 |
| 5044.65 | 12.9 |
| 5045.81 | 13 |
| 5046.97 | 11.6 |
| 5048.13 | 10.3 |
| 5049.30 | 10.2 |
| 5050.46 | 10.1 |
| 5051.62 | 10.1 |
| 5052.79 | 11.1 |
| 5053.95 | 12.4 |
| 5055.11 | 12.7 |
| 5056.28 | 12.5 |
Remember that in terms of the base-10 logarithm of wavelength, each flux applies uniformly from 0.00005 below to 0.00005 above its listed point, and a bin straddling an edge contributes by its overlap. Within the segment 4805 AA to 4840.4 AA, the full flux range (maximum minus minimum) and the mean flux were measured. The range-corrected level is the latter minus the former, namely 7.2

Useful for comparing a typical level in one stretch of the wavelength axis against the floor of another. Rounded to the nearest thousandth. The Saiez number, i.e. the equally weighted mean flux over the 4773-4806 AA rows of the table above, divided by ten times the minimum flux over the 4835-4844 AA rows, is 0.124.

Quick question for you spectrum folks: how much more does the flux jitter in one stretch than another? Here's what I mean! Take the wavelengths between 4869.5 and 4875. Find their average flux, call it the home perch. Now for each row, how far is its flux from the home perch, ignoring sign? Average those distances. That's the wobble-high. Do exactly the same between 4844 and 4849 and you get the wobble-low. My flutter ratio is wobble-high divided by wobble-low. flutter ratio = 1.5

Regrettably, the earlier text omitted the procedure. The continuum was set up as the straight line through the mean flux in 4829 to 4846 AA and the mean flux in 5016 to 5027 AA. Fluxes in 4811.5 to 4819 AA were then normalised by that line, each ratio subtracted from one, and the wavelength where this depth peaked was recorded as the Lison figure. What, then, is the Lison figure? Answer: 4817.60 AA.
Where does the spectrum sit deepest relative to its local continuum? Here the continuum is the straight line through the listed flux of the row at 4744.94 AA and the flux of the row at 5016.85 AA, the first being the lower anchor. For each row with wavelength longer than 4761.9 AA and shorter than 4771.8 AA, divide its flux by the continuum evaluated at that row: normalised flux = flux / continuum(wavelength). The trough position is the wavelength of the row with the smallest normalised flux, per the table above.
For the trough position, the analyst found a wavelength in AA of 4769.04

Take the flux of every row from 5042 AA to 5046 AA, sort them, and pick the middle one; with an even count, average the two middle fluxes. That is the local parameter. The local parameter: 12.7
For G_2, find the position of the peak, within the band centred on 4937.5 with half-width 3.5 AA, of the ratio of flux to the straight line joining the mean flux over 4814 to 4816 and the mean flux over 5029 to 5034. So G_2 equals 4935.50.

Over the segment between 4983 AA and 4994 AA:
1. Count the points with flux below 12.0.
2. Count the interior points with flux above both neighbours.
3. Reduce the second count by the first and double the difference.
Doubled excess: -8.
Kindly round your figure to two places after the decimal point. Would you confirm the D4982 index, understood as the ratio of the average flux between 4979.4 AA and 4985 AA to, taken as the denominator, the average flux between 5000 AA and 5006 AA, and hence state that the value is 1.05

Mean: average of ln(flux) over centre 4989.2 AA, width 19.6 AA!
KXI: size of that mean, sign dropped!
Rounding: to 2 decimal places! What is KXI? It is 2.43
